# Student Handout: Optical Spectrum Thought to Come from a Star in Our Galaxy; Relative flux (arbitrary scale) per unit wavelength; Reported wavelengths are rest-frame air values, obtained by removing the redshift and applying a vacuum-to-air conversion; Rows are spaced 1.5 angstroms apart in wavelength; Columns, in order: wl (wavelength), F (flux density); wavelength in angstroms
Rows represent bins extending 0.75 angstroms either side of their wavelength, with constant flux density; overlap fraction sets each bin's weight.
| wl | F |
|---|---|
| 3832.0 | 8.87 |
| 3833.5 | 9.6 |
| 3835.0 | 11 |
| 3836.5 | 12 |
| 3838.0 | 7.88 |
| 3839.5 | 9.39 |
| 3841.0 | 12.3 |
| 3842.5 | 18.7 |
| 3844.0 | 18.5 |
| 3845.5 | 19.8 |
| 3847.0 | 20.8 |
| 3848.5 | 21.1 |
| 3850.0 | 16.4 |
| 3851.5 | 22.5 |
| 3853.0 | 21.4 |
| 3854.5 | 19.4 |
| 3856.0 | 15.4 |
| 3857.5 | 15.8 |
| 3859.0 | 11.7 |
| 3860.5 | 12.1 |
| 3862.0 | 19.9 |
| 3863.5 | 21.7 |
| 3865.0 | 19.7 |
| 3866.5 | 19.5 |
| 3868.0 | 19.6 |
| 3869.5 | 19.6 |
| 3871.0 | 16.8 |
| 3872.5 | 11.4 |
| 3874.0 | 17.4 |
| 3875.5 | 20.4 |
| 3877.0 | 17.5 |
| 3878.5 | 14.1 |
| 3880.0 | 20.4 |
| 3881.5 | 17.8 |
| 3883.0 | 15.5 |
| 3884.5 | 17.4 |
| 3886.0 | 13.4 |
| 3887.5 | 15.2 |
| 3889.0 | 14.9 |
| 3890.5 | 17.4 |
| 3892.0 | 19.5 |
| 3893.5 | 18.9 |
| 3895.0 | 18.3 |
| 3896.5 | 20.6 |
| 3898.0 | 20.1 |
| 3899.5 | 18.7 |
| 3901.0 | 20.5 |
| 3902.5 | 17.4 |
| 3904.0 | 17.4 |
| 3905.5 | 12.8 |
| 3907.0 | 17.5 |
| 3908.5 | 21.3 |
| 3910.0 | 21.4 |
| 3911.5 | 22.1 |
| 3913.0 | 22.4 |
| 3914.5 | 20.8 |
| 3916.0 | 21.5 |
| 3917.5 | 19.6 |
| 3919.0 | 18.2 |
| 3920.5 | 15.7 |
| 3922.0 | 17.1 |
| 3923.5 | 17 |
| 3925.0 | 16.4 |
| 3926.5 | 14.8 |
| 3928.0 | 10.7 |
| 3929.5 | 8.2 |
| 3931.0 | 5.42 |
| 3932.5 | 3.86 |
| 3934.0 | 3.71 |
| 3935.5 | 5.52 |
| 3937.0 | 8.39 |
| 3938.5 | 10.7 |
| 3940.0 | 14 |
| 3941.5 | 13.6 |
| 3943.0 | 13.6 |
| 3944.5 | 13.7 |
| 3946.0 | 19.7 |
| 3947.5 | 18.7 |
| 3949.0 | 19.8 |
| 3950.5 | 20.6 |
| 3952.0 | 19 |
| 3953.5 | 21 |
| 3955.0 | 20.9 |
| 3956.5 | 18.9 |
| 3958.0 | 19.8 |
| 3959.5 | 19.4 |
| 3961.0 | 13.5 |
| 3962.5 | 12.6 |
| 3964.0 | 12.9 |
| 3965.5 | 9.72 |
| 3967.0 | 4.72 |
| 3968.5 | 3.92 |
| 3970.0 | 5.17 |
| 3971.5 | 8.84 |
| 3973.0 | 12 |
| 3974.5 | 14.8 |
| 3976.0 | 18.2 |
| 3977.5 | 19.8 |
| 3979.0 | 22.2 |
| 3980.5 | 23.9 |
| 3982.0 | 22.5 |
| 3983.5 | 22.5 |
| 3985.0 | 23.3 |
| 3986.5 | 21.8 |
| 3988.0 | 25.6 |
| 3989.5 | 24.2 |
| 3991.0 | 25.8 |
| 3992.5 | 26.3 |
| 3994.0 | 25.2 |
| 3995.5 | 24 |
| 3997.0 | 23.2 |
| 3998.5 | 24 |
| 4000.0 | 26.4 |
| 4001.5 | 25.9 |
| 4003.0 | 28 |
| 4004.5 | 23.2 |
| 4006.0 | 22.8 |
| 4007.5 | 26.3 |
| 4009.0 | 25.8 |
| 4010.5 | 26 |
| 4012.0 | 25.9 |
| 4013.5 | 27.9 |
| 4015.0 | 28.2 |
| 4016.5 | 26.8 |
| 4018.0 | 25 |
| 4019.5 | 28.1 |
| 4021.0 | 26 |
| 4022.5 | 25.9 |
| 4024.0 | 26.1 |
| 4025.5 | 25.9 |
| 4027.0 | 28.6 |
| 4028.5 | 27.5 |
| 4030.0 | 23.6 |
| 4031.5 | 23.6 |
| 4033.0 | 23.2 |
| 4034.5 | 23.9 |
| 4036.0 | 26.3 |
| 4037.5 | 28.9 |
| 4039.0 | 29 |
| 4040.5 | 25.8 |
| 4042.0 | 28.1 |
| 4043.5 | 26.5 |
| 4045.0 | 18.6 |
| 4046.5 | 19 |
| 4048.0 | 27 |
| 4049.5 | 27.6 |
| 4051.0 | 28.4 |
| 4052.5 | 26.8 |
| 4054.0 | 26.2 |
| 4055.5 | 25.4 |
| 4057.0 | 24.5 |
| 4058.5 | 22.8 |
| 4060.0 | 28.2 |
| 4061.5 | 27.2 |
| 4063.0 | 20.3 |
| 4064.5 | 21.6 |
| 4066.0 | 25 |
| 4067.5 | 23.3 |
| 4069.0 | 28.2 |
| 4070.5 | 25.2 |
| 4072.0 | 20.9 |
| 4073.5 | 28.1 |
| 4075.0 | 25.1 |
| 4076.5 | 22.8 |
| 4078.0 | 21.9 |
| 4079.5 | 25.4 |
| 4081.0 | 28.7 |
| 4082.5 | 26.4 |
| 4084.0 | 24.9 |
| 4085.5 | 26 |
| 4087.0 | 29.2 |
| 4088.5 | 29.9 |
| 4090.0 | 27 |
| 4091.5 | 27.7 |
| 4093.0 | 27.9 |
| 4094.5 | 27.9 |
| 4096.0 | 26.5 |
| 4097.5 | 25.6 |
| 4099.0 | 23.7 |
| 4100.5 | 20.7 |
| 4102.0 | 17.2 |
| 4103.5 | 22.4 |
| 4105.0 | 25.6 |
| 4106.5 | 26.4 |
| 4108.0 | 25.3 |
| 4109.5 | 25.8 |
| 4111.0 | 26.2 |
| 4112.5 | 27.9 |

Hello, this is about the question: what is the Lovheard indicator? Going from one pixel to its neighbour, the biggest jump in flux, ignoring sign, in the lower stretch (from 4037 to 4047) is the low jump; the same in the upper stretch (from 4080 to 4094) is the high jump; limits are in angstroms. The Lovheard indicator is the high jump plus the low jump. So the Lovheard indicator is 11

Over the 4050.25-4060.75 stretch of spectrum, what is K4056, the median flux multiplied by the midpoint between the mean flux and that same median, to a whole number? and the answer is 684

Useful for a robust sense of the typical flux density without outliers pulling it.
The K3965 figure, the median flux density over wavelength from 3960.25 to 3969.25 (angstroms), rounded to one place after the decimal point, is 11.2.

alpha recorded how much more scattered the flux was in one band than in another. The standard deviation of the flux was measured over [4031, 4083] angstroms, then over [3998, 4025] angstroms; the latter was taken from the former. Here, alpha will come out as 1.3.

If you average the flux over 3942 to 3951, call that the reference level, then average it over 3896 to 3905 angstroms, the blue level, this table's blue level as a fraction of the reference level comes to 1.1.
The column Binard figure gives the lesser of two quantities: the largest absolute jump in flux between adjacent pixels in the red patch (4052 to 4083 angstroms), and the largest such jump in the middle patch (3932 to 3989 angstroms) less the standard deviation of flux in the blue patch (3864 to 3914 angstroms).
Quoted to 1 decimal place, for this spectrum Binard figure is 3.3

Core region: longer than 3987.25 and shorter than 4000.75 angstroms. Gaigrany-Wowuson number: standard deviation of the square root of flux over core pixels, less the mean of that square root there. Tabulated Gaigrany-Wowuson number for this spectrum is -4.9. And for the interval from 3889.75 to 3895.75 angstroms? -4.2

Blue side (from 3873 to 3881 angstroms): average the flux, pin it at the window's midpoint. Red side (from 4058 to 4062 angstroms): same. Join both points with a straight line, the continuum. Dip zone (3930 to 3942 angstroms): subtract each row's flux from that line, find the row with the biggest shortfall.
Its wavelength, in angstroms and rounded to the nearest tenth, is 3934.0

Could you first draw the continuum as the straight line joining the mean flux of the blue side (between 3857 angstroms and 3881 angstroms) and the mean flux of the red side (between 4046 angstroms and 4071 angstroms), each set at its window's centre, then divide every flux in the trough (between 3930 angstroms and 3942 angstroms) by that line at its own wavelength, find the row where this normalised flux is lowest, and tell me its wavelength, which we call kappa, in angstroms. 3934.0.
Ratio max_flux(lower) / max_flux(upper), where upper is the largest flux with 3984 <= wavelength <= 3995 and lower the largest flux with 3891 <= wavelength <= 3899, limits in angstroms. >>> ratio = 0.78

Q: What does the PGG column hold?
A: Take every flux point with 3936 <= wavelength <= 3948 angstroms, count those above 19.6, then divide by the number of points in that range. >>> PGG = 0.1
